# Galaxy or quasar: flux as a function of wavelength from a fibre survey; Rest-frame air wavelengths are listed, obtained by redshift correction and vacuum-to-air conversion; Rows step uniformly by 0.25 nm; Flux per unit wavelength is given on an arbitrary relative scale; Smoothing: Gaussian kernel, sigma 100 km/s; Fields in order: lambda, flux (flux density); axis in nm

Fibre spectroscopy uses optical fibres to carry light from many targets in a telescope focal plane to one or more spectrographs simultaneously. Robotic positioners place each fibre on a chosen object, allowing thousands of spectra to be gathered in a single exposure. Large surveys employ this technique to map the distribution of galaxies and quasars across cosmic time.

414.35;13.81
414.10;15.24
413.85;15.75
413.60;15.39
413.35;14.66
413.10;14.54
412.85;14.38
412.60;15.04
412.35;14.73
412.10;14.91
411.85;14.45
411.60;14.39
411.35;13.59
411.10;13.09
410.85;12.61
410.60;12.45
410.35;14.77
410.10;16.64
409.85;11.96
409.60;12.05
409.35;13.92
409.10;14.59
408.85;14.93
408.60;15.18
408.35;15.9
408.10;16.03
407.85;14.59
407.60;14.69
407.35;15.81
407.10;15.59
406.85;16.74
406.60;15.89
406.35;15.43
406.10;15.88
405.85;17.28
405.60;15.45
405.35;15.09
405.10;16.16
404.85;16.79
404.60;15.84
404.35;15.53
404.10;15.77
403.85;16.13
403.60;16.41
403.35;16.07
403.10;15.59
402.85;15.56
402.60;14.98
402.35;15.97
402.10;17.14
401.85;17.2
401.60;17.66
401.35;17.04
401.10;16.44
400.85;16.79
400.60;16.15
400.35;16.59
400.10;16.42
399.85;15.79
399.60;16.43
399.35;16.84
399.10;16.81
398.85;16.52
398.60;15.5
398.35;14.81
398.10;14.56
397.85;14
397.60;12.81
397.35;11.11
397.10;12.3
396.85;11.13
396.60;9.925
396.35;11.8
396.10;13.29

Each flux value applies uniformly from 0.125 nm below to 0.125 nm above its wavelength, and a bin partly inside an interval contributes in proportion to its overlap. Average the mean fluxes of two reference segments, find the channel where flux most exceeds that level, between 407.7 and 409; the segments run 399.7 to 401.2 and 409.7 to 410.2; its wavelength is 408.10 nm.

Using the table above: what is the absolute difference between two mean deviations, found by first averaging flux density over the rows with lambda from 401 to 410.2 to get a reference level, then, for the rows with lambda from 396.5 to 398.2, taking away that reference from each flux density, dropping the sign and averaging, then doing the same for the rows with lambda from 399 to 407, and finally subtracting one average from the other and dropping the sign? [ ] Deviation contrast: 2.7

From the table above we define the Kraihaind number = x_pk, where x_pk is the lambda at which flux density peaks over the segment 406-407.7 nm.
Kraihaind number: 406.85 nm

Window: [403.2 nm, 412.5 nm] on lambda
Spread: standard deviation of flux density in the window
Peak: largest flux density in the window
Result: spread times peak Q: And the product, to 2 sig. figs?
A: 23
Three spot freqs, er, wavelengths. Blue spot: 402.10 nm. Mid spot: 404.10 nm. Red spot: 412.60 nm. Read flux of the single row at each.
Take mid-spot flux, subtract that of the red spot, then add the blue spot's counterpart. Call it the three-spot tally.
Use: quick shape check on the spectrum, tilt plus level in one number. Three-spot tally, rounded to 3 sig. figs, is 17.9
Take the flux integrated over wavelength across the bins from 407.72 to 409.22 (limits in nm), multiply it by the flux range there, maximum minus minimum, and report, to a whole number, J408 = 33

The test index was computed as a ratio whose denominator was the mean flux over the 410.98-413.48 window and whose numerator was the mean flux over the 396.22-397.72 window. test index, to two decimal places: 0.80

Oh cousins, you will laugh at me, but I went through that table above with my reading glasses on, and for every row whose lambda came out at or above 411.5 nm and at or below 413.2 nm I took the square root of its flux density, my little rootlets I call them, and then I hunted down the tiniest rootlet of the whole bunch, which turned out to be 3.79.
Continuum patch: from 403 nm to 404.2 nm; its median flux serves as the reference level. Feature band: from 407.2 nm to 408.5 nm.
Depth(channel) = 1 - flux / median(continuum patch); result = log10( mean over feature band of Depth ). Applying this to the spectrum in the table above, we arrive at -1.4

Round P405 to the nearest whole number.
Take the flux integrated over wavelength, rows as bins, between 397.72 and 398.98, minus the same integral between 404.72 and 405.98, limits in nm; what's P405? -1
